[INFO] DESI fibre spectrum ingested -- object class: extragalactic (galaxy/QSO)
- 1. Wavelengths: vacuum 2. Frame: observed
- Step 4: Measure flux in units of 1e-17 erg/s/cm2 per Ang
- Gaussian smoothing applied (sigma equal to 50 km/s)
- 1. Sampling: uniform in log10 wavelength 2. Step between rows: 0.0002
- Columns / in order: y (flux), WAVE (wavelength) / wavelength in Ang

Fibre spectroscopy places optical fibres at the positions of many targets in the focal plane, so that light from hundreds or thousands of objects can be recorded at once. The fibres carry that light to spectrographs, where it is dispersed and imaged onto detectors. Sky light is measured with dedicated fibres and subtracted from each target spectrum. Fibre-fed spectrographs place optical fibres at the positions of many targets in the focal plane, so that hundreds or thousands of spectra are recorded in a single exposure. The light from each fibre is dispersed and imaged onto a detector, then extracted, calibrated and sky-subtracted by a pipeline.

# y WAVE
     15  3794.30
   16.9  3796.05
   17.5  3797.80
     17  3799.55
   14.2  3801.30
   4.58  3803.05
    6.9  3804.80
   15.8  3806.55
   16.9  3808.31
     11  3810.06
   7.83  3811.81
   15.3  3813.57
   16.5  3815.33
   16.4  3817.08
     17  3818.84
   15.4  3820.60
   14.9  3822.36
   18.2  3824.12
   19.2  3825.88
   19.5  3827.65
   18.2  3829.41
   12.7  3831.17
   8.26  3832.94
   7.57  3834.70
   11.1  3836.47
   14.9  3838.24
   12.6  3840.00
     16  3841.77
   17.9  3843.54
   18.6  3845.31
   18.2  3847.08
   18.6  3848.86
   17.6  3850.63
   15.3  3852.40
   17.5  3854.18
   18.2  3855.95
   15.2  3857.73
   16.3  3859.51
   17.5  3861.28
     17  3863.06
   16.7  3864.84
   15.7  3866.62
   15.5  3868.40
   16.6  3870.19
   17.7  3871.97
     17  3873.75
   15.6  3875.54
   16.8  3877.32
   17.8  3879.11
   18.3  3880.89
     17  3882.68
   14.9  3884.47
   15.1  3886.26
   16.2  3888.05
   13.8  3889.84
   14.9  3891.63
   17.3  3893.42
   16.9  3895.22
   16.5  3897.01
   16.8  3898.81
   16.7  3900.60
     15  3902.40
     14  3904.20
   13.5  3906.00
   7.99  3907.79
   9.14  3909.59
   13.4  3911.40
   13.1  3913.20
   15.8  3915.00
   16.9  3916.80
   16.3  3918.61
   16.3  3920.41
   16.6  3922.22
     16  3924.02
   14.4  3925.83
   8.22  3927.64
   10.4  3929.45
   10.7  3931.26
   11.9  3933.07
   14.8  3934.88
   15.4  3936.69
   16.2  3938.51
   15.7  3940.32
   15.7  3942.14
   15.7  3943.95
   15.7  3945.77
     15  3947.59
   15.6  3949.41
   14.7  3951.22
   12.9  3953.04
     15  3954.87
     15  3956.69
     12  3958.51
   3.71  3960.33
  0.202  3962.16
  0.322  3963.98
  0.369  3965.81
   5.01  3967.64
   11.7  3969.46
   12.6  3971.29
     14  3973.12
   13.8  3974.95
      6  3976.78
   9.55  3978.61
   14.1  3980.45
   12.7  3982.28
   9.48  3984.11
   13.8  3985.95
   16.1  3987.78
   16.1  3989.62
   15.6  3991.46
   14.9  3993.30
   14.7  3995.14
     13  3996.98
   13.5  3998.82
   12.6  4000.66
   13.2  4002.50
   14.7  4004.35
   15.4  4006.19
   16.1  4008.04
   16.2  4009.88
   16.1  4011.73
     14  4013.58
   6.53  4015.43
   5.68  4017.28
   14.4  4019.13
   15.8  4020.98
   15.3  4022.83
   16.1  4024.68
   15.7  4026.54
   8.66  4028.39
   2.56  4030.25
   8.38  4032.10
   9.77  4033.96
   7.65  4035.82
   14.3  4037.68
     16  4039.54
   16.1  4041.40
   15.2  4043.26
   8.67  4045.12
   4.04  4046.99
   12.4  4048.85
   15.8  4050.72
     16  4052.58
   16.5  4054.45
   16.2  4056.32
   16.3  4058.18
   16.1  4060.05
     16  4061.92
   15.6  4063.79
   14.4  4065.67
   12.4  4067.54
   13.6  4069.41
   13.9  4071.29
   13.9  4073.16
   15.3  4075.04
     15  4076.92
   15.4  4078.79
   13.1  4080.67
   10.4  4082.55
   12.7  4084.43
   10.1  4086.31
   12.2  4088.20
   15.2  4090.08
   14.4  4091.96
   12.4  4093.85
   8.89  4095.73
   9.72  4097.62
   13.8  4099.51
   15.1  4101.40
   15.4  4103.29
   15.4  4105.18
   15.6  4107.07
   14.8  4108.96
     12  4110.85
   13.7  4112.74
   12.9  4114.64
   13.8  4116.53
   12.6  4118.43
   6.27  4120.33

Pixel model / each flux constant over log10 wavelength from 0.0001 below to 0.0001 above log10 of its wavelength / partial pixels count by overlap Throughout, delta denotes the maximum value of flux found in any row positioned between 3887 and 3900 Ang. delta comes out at 17.3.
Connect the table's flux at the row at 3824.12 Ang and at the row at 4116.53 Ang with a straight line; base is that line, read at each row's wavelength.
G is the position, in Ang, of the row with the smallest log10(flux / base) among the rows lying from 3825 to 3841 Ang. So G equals 3834.70 Ang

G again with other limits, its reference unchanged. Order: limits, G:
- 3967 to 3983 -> 3967.64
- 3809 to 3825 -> 3811.81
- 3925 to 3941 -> 3927.64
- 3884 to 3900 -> 3889.84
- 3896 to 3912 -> 3907.79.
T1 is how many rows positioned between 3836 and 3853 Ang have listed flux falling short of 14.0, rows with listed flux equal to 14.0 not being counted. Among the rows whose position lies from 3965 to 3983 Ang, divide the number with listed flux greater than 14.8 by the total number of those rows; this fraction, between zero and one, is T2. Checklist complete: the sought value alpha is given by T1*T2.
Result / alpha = 0.0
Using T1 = 2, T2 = 0.0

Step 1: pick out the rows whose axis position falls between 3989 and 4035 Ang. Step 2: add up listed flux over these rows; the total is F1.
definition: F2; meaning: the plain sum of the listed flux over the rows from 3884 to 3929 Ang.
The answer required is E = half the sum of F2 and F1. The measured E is 345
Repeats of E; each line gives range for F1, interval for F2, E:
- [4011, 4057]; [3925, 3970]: 297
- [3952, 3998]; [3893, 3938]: 313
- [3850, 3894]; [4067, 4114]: 373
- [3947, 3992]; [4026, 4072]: 299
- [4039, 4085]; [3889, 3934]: 352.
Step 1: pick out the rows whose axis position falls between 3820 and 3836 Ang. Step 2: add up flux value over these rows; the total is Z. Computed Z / 134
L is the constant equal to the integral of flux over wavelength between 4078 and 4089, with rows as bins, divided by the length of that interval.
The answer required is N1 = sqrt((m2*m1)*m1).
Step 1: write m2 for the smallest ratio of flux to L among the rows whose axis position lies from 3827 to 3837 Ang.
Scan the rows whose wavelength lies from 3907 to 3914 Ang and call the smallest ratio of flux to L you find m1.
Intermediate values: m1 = 0.65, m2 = 0.62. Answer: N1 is 0.51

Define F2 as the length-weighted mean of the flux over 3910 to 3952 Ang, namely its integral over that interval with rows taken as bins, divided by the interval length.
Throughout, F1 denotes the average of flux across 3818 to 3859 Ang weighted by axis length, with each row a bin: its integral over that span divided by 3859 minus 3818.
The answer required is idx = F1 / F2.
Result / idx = 1.09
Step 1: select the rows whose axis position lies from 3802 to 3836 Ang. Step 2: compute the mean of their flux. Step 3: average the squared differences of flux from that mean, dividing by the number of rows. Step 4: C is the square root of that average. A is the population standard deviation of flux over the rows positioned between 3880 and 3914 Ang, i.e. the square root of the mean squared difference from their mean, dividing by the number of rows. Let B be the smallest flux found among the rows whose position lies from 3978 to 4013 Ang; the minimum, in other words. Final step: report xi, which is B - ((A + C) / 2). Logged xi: 5.9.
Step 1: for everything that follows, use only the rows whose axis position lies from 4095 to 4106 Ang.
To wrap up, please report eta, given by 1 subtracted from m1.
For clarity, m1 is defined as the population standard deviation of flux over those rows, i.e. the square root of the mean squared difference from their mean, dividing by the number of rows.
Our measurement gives 1.7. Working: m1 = 2.7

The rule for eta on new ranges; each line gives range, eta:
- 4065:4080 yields -0.1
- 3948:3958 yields -0.1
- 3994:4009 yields 0.2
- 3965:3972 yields 4.0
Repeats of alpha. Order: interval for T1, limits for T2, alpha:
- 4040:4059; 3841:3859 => 3.0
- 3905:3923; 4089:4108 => 2.5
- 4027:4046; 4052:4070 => 4.2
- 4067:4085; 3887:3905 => 5.6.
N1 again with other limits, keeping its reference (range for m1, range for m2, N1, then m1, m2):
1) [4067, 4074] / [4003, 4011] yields 1.11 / 1.01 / 1.20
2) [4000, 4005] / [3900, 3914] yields 0.83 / 1.03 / 0.65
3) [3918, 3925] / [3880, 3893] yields 1.38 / 1.30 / 1.12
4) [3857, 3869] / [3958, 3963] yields 0.16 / 1.24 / 0.02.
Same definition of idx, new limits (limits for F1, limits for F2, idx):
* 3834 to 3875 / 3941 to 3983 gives 1.47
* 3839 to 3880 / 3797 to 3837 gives 1.20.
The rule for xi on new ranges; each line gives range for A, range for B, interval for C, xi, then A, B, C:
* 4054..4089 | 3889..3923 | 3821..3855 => 5.3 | 1.9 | 7.99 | 3.53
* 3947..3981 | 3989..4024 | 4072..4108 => 1.9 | 5.4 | 5.68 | 2.14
